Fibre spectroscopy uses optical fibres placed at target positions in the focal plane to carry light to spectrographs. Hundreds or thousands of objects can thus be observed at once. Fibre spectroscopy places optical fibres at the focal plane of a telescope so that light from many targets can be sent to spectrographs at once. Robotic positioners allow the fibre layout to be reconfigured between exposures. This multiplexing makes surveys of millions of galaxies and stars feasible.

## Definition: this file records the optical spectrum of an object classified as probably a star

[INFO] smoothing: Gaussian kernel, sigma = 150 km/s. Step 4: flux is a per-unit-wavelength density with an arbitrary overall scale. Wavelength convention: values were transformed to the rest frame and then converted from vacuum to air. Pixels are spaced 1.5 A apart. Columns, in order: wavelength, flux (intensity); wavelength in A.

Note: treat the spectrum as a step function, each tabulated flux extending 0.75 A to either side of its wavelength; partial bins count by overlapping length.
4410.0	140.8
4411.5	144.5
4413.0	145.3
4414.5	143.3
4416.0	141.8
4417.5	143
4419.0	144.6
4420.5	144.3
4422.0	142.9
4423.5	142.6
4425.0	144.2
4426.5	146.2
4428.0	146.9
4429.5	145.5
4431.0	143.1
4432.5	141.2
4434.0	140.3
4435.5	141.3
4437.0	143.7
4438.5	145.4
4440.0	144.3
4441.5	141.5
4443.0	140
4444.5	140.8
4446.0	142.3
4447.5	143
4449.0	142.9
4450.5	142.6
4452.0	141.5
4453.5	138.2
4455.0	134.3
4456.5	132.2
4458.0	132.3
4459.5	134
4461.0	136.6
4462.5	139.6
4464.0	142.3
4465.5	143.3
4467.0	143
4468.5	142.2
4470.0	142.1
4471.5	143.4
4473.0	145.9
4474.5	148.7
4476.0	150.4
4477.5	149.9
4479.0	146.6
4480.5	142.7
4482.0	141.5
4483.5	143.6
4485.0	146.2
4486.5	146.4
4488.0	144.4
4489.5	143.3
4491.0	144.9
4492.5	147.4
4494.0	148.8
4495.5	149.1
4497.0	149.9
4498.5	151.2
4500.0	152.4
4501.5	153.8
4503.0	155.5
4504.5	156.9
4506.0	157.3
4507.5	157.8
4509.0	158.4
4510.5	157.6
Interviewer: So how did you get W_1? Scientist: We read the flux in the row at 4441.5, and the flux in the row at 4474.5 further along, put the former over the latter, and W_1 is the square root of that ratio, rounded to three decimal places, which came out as 0.975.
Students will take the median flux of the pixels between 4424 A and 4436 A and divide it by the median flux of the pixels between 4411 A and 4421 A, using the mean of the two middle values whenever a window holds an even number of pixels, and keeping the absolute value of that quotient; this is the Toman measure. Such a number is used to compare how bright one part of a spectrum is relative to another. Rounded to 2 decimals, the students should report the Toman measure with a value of 1.00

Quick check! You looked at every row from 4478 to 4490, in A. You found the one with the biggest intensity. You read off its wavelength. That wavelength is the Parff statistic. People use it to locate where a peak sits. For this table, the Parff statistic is 4479.0 A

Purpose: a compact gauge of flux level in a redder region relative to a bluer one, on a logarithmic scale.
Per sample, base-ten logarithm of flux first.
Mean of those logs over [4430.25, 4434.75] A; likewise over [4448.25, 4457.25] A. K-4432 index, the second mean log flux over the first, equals 1.00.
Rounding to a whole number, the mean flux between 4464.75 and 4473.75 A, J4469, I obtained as 143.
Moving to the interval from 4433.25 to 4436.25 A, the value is 141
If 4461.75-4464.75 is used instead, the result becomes 141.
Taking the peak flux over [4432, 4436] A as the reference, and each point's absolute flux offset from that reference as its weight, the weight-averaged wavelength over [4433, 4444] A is 4438.7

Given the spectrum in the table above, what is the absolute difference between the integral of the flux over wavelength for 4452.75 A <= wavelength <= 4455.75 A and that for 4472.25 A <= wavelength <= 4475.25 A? 33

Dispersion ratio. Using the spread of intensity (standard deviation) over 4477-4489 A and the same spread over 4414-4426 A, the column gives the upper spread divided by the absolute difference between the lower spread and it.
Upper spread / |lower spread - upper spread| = 1.6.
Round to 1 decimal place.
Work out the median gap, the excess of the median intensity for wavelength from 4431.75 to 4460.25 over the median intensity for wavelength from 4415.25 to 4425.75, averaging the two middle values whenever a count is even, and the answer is -1.7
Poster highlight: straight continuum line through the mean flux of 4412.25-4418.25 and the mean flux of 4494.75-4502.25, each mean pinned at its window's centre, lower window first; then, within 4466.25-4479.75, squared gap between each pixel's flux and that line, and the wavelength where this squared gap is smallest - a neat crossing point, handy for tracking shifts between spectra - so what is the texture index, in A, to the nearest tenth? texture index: 4474.5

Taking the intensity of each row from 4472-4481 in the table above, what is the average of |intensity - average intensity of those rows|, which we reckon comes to 2.3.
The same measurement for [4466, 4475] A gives 2.1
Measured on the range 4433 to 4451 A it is 1.3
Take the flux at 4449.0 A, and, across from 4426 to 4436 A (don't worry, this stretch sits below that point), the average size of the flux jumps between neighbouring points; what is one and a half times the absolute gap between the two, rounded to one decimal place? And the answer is 212.3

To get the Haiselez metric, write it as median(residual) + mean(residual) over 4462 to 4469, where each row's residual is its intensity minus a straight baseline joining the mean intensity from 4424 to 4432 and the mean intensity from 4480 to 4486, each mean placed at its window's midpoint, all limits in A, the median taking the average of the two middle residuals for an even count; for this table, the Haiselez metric -3.7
